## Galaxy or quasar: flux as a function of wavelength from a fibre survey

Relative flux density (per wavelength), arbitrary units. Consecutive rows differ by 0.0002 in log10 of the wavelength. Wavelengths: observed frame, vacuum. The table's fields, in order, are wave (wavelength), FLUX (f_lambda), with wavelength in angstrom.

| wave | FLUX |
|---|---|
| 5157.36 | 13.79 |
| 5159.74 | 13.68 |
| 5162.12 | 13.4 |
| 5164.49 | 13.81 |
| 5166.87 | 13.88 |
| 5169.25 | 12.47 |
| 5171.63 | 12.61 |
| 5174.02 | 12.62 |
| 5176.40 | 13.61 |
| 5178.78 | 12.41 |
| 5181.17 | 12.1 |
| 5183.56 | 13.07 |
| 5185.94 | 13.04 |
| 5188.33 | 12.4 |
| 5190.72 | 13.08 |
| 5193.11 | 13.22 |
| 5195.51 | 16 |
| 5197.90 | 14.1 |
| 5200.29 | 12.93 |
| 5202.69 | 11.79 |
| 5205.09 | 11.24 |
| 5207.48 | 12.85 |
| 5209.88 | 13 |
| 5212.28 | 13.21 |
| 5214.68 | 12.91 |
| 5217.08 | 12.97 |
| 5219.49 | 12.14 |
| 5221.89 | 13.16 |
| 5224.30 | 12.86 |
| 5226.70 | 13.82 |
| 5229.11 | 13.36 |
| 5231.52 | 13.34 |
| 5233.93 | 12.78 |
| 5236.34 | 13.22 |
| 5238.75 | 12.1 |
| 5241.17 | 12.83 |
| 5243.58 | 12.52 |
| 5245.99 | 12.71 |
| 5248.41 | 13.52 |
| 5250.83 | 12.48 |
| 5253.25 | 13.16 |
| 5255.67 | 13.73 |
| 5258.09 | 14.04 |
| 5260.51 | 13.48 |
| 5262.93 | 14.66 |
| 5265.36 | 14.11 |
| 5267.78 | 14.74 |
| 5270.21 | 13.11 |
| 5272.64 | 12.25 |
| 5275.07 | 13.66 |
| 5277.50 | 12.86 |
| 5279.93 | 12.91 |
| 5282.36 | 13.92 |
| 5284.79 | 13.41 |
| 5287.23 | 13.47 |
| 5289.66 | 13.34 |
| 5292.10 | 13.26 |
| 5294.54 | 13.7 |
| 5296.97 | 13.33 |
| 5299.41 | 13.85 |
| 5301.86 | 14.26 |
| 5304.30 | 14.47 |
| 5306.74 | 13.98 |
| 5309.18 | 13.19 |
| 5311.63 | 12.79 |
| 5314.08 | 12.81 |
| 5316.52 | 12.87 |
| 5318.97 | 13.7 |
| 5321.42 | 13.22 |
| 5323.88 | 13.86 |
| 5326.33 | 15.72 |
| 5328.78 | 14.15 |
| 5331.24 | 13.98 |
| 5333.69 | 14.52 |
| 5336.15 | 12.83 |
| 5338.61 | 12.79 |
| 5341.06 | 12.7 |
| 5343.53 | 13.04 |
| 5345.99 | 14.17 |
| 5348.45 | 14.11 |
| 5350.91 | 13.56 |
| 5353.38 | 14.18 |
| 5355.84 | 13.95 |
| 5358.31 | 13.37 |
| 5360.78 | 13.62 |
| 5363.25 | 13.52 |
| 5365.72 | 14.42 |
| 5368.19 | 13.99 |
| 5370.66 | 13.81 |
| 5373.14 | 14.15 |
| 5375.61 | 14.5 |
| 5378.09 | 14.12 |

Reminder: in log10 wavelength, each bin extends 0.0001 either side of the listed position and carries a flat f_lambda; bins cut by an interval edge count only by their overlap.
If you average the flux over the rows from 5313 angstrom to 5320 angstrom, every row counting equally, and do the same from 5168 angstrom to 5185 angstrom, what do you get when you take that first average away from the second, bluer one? -0.4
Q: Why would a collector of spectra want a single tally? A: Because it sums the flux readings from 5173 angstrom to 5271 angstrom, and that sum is 538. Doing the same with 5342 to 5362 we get 110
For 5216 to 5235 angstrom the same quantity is 104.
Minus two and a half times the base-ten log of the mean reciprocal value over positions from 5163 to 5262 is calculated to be 2.78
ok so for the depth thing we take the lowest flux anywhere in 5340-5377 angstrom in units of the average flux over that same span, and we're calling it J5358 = 0.92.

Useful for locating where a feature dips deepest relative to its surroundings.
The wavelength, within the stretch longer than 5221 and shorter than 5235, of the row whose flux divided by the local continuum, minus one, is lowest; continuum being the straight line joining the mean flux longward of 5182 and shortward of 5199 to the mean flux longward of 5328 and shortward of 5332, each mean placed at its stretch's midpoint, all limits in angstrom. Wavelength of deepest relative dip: 5233.93 angstrom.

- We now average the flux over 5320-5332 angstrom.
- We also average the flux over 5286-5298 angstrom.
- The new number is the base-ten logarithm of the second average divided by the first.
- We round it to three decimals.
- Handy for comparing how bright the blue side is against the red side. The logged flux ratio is -0.024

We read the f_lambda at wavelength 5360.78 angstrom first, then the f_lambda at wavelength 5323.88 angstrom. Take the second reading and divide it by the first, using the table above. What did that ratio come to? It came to 1.02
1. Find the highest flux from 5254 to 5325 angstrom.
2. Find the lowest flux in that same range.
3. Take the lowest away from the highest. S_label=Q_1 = 2.5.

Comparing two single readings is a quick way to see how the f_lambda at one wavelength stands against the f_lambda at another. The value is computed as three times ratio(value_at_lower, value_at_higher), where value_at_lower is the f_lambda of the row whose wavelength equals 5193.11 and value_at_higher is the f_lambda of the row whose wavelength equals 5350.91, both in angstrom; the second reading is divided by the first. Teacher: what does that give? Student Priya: 3.08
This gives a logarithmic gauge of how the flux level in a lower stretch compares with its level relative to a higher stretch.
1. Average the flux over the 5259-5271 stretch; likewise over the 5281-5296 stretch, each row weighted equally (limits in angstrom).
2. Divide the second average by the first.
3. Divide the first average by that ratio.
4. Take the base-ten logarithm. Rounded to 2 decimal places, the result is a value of 1.16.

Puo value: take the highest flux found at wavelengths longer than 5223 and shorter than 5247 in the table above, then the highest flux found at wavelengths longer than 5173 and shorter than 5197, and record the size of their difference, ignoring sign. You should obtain 2.2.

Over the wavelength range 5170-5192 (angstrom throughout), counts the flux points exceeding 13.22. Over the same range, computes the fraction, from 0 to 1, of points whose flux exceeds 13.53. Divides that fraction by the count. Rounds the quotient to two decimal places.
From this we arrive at 0.11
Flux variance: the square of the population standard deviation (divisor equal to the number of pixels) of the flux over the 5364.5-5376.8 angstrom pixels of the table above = 0.07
